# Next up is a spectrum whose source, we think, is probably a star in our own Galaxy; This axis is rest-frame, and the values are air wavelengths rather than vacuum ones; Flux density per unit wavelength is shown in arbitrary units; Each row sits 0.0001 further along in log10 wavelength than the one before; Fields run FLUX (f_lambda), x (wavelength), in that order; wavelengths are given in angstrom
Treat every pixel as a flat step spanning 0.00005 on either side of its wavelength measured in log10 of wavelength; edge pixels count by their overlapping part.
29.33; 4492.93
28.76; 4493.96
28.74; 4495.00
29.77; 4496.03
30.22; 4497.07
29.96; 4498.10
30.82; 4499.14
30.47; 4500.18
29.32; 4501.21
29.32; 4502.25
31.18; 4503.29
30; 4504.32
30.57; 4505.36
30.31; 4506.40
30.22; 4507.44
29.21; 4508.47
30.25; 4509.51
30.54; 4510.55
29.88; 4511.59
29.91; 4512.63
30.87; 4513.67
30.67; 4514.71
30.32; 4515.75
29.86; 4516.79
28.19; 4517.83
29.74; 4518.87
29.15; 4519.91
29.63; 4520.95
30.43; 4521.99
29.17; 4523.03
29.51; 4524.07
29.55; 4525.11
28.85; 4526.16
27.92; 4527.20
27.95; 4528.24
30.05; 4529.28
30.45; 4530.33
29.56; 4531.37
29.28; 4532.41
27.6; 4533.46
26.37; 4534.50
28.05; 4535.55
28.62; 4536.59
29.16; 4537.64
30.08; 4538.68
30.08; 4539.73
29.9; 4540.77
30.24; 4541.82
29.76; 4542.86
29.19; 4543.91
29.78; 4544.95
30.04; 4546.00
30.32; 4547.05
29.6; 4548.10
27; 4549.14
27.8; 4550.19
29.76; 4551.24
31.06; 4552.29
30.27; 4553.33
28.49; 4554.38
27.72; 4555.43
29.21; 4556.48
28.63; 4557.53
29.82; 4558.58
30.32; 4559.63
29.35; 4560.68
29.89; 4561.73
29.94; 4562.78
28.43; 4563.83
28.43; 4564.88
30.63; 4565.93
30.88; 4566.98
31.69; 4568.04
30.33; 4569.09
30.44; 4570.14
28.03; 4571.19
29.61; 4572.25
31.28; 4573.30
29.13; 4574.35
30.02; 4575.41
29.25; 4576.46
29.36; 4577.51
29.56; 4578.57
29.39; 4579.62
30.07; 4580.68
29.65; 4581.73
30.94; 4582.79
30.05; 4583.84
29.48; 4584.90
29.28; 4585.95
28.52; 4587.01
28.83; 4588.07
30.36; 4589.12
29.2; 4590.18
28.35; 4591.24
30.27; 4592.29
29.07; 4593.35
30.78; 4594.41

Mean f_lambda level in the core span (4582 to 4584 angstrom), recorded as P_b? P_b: 30.5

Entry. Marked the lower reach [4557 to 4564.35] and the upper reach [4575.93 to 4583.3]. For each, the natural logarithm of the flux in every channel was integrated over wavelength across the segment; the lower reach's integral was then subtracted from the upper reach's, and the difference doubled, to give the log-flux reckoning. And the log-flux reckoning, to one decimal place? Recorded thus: 0.3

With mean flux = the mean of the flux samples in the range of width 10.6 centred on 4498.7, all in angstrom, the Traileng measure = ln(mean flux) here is 3.40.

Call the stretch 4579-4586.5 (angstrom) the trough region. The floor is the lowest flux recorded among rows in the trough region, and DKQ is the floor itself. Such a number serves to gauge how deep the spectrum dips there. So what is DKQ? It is 29.28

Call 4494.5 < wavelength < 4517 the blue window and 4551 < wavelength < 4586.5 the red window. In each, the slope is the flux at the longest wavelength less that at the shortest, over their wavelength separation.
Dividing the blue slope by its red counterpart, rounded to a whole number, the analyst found -4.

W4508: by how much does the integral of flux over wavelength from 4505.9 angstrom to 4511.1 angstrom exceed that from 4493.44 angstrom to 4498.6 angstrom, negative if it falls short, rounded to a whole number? 4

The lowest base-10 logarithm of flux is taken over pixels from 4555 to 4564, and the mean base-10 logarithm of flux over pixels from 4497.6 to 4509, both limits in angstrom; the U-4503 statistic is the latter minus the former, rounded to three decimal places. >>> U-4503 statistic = 0.036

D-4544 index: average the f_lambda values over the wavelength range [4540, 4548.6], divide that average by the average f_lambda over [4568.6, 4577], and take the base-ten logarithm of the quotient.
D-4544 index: 0.0013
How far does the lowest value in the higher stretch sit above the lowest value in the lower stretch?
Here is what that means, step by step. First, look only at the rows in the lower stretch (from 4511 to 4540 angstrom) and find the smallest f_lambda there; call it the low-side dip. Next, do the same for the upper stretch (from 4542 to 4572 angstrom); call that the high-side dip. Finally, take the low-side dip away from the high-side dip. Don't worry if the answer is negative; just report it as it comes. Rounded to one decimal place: 0.6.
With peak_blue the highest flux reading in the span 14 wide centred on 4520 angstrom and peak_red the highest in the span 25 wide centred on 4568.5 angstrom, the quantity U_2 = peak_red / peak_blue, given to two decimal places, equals 1.03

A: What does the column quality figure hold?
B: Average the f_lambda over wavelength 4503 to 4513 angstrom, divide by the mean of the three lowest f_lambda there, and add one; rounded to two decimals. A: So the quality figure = 2.02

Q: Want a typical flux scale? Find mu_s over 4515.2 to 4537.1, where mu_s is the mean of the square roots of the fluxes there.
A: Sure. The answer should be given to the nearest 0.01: 5.39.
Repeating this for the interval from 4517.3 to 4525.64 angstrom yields 5.42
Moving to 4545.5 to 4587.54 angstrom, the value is 5.44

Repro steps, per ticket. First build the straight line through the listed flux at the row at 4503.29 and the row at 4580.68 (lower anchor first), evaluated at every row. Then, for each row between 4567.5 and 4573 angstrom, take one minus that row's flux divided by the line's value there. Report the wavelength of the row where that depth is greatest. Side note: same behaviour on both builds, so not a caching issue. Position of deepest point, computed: 4571.19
